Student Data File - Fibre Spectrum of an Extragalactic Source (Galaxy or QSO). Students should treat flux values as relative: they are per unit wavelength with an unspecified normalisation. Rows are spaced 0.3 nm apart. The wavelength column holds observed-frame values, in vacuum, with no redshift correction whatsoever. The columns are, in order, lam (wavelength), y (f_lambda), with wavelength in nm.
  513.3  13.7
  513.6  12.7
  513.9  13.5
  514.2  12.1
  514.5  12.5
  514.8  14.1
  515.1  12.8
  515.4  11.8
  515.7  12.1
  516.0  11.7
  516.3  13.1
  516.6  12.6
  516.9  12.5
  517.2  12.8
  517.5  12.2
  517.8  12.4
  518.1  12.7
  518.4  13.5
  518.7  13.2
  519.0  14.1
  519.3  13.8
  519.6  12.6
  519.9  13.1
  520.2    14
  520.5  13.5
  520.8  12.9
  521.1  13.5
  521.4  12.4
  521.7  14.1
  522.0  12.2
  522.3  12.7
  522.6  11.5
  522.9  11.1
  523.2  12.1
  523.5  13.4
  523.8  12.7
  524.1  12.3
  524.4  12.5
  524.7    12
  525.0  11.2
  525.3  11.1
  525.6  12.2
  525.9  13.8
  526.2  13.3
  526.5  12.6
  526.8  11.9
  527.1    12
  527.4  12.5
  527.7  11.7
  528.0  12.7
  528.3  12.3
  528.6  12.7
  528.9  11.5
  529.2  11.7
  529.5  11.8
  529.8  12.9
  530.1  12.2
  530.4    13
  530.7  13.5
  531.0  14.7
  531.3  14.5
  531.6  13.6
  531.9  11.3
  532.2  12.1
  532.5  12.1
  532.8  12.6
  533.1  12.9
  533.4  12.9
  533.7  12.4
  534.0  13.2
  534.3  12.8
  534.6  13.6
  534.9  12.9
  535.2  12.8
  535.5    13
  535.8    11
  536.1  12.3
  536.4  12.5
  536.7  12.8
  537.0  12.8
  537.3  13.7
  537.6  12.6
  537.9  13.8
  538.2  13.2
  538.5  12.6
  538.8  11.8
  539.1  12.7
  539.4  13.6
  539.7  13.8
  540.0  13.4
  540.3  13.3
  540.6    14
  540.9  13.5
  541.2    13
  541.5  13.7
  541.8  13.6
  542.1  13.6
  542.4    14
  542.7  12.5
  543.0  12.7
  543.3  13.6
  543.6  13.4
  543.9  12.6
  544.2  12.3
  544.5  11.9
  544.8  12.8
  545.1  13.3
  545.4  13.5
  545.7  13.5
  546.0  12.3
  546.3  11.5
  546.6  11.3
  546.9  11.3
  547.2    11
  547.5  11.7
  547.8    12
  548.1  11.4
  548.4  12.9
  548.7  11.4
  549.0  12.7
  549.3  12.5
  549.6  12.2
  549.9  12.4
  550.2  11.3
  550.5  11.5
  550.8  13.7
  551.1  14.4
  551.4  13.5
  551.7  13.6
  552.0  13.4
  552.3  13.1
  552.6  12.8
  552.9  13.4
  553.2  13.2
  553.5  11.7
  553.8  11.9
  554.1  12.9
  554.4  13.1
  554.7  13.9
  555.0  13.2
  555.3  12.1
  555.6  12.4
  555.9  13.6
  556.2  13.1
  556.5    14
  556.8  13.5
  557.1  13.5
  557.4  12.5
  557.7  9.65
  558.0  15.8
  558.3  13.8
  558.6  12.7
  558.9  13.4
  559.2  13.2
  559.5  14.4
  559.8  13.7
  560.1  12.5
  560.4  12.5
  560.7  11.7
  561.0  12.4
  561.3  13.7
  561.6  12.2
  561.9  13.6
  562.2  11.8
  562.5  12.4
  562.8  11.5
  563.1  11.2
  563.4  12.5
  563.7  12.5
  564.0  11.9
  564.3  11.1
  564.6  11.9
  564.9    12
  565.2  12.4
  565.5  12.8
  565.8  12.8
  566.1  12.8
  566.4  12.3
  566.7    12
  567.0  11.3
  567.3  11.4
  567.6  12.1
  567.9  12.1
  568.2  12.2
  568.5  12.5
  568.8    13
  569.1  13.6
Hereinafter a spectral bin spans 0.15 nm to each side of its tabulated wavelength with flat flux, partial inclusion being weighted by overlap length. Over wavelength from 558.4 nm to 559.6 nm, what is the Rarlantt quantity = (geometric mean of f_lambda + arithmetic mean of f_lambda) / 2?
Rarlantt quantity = 13.4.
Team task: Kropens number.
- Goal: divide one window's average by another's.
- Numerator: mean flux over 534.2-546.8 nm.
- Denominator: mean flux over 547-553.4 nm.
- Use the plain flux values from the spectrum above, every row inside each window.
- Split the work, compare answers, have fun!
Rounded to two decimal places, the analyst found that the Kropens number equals 1.03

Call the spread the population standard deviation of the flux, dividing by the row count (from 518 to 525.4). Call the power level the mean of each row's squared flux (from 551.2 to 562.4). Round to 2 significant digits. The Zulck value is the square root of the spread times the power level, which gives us 12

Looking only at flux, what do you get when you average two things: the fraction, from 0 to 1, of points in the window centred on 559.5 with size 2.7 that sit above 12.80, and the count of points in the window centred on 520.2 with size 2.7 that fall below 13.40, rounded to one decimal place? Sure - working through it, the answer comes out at 2.3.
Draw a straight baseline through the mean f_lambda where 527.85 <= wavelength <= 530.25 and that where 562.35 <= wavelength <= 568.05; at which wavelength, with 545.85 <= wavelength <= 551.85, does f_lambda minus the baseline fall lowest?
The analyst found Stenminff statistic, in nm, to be 547.2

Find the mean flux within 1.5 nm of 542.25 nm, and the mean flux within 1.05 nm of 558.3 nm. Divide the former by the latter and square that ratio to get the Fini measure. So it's 1.05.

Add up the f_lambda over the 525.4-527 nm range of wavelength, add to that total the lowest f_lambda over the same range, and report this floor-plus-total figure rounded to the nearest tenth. 75.7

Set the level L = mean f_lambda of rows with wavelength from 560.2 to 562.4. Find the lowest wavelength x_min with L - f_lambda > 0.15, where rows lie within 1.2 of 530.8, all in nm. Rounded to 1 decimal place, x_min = 530.1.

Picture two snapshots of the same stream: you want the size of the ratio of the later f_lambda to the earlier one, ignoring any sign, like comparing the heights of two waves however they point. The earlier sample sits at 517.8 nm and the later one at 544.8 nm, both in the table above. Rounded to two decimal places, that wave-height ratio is 1.03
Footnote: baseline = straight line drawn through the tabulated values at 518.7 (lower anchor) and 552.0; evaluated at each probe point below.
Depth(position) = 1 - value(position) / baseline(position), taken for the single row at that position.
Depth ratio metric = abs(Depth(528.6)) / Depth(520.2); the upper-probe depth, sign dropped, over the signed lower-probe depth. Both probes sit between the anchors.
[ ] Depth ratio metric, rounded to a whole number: -1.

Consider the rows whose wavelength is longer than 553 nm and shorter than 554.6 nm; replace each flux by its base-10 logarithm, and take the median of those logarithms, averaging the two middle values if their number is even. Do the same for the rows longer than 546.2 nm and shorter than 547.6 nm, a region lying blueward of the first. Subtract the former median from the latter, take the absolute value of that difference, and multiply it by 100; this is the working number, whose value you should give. 5.8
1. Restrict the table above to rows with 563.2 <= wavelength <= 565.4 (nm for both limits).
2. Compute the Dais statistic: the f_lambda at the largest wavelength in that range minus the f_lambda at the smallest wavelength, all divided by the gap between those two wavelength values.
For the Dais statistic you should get -0.1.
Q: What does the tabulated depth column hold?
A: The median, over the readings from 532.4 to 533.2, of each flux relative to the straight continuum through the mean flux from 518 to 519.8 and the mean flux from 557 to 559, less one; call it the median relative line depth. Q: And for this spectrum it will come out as -0.05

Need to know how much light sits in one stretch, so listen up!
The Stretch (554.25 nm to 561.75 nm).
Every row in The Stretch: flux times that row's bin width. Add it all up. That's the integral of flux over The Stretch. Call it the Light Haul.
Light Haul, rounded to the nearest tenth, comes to 98.0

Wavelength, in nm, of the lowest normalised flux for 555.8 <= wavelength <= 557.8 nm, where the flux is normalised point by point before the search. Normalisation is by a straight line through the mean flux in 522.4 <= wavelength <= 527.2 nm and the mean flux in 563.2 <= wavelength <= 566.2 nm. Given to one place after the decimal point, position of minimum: 557.7 nm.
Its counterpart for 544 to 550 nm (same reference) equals 547.2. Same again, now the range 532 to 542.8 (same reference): 535.8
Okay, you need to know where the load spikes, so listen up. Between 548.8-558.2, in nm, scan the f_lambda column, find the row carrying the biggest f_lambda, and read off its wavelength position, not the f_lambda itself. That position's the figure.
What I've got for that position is 558.0 nm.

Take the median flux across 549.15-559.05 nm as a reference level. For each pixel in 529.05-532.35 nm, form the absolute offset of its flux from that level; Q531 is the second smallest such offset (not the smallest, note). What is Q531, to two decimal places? 0.20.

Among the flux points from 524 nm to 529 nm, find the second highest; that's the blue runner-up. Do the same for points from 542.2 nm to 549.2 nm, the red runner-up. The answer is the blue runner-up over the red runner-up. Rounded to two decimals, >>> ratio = 0.98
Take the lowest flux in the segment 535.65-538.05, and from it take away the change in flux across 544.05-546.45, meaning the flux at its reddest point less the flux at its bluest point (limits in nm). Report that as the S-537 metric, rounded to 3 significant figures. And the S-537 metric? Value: 11.8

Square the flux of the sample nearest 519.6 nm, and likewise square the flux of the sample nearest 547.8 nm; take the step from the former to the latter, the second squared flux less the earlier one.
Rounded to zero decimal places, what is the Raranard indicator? -15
